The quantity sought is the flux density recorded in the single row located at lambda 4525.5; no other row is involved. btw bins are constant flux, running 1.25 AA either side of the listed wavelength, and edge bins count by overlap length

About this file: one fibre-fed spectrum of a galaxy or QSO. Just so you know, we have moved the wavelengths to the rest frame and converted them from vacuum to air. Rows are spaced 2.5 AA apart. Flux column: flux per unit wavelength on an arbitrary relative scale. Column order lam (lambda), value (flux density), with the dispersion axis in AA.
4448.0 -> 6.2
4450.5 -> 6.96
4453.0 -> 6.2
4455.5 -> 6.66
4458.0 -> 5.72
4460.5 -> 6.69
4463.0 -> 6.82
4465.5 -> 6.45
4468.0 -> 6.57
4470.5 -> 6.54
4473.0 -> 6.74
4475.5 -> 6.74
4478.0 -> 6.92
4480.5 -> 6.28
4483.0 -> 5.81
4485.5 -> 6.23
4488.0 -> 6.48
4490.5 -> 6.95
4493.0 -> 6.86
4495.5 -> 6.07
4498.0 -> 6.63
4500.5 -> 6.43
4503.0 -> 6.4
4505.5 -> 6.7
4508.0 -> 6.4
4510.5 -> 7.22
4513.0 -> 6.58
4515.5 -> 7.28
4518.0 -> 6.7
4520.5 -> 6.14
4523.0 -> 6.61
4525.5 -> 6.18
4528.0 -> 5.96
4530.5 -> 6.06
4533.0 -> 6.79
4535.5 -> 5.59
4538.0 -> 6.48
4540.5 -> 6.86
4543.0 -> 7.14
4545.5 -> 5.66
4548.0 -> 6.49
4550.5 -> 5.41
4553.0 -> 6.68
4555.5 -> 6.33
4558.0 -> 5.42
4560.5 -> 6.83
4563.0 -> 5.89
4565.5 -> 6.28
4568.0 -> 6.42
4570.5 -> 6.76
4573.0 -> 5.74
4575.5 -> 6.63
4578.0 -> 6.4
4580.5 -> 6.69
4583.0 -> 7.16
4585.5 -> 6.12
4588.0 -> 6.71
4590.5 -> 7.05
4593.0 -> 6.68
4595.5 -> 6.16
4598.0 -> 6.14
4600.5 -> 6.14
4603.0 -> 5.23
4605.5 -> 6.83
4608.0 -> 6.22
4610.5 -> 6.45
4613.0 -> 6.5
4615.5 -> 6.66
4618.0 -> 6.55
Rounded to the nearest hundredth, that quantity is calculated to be 6.18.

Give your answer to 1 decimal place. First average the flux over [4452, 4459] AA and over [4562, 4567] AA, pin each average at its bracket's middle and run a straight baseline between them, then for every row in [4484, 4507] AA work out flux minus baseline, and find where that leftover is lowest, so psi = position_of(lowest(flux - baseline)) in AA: 4495.5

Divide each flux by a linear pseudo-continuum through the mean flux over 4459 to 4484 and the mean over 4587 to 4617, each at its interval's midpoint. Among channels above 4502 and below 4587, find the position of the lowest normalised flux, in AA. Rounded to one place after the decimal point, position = 4550.5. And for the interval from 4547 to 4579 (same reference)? 4550.5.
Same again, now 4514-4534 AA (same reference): 4528.0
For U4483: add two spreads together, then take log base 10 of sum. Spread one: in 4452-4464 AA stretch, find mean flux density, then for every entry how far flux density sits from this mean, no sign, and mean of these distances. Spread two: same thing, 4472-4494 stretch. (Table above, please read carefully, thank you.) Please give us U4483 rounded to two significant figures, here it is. -0.17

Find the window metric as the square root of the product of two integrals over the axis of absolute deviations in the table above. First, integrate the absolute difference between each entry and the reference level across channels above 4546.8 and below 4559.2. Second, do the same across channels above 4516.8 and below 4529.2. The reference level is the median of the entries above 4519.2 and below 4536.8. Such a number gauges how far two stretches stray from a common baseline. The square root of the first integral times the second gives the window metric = 4.4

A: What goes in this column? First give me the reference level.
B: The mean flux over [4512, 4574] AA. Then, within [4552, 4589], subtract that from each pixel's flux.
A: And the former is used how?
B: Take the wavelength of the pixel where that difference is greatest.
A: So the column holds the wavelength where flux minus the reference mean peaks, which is 4583.0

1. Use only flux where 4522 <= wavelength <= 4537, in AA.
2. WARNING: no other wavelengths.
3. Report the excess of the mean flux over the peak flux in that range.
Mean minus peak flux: -0.59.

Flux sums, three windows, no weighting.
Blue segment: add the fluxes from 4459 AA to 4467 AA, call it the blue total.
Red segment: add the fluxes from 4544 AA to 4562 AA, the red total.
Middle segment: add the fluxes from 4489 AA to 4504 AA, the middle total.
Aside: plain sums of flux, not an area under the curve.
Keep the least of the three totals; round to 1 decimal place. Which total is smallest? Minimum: 20.0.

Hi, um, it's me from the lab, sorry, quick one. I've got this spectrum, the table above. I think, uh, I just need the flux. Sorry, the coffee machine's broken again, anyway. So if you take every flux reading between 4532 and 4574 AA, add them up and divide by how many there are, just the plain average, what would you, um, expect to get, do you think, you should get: 6.28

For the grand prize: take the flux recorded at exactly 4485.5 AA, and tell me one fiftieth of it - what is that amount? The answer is 0.125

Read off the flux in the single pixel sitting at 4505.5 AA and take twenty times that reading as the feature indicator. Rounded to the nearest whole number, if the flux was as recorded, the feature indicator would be 134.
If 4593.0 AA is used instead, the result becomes 134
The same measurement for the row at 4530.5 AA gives 121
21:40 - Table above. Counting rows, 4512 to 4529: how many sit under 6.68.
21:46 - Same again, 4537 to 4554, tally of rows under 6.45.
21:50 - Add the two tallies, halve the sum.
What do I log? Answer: 3.50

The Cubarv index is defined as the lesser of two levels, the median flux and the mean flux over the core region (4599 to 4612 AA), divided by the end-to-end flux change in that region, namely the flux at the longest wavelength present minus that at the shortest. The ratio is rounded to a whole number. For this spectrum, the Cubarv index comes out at 20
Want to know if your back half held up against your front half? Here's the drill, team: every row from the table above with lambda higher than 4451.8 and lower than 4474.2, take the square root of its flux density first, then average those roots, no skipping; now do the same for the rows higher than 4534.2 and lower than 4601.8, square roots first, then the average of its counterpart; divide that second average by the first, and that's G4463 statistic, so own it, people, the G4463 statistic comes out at 0.99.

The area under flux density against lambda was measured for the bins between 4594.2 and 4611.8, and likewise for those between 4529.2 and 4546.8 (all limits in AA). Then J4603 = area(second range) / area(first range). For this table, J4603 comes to 1.03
